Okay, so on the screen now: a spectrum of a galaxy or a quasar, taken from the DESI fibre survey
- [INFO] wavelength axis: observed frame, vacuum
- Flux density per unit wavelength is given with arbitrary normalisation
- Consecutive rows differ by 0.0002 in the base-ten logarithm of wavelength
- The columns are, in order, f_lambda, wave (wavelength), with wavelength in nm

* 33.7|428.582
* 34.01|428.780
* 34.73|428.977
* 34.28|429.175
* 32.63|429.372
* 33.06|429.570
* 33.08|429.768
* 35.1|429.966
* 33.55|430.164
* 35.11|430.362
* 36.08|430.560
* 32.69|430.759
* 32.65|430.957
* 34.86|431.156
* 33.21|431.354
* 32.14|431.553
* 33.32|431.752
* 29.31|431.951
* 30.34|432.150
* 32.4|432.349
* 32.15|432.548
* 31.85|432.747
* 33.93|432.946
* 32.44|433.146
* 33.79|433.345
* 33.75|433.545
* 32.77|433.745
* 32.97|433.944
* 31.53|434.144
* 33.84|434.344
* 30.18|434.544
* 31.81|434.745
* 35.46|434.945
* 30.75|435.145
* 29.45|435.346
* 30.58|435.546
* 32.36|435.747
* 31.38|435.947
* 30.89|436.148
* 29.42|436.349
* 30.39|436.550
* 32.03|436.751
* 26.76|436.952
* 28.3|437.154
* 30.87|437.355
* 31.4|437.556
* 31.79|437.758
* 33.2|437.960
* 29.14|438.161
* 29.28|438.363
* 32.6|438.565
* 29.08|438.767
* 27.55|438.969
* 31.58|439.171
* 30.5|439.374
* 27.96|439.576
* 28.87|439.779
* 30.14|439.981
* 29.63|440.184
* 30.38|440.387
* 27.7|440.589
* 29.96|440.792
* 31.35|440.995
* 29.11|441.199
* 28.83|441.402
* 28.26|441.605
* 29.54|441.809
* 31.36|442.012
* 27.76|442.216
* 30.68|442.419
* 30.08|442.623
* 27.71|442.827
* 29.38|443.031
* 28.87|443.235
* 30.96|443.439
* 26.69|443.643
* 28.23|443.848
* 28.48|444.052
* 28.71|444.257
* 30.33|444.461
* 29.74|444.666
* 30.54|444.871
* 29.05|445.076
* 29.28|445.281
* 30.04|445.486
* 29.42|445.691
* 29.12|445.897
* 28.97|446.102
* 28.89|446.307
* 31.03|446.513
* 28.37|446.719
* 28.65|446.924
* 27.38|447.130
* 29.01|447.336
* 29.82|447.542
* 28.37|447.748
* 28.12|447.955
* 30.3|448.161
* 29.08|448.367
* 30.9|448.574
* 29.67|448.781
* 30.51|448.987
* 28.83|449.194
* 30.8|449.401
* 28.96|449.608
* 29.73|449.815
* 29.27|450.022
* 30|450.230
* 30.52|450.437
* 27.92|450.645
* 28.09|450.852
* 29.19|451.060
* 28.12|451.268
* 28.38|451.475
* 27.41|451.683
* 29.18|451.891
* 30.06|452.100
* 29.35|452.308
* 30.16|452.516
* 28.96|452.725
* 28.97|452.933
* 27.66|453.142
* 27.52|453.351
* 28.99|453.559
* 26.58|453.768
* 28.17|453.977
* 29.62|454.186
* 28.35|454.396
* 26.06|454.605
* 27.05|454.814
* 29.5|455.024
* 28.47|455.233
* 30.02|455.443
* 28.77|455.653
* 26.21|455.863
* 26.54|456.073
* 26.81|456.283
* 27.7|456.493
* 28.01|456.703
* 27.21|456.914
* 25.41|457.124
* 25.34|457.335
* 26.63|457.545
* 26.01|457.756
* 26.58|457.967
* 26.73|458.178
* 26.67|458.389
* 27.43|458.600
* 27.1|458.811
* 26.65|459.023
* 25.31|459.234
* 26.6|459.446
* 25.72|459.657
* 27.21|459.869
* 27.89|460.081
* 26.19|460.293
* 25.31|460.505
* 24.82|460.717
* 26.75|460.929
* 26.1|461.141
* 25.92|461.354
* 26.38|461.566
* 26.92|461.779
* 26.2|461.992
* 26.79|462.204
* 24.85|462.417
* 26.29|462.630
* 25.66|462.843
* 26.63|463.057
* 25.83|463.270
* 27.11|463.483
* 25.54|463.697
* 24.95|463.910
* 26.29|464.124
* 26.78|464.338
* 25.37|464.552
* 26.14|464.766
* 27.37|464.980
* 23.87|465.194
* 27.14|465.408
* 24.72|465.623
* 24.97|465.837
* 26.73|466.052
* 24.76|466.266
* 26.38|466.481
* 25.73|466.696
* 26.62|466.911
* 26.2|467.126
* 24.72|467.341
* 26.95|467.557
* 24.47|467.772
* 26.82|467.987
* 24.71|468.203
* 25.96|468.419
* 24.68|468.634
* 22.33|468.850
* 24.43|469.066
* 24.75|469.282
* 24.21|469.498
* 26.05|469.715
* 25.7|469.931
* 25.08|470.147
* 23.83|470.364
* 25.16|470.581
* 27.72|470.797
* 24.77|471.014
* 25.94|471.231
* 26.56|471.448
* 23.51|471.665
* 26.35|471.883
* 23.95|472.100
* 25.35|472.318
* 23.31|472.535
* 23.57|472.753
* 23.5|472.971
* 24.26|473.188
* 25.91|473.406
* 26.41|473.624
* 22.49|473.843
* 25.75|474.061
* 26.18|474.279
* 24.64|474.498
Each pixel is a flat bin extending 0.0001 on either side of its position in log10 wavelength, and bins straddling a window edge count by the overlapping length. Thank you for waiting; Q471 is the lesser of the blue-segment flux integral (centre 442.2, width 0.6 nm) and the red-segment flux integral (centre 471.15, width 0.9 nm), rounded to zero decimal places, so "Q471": 18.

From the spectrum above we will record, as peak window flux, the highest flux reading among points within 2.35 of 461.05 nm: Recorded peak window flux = 27.89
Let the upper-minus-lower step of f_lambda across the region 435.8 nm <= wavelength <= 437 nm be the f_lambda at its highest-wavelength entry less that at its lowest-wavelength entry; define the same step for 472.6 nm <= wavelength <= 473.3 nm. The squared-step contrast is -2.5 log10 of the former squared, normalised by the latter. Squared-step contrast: -4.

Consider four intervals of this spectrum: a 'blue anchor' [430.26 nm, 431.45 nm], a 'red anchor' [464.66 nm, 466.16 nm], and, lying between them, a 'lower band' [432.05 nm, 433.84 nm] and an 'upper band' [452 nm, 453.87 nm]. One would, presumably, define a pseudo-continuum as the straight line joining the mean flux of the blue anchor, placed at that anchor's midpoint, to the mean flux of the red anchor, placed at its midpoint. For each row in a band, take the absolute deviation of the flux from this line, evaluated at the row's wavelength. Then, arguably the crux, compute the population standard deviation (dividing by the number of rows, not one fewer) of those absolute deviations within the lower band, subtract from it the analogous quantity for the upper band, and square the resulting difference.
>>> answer 0.12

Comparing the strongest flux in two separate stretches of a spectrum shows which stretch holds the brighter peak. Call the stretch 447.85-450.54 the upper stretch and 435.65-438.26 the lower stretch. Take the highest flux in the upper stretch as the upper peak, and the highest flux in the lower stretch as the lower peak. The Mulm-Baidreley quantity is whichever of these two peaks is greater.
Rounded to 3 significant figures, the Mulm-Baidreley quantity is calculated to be 33.2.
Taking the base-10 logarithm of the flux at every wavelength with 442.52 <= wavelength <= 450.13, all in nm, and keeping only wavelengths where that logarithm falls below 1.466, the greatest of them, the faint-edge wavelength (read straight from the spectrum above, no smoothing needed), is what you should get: 449.608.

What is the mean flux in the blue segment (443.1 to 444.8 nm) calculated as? 29.0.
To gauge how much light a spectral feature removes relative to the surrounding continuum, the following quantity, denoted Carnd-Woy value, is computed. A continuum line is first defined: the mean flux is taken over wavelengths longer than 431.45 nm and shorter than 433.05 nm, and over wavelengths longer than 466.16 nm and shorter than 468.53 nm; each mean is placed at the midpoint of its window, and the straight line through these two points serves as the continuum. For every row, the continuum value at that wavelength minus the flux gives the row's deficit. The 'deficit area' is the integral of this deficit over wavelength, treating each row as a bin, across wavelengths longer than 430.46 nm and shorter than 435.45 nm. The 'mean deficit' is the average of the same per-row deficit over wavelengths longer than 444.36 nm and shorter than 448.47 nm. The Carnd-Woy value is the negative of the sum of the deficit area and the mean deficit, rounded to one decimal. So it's 3.5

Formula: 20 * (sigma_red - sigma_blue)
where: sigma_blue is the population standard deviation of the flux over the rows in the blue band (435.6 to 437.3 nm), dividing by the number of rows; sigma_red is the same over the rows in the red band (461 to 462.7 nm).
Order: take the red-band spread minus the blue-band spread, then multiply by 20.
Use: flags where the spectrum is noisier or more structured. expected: -24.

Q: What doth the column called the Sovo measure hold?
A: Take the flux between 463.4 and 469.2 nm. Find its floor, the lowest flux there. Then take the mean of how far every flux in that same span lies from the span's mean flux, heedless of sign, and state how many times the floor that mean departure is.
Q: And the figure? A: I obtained 0.045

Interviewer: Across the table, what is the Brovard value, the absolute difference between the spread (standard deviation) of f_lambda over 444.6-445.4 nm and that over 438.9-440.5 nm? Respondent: 0.71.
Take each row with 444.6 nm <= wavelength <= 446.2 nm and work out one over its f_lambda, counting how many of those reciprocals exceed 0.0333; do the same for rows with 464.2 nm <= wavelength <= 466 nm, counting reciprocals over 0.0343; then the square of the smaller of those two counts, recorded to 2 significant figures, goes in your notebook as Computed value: 36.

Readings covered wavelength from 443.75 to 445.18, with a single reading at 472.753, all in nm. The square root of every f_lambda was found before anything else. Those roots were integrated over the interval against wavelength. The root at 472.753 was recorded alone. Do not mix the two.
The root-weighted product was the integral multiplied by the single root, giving 37.6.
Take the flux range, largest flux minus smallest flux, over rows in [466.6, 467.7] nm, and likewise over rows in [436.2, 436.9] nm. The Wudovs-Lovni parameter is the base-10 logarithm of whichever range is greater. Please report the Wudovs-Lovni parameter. 0.42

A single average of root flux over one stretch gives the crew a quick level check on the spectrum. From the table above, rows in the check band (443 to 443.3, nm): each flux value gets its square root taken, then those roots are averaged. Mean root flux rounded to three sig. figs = 5.40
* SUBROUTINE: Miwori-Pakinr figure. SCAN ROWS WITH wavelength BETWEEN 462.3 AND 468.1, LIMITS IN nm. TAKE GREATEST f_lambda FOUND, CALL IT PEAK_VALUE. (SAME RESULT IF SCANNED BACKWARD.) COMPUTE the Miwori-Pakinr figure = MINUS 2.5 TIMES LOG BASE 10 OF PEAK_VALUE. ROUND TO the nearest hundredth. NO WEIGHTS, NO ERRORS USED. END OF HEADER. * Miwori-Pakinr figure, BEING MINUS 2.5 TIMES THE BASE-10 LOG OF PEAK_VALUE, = -3.59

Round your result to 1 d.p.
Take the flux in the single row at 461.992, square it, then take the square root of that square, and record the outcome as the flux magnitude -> 26.2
